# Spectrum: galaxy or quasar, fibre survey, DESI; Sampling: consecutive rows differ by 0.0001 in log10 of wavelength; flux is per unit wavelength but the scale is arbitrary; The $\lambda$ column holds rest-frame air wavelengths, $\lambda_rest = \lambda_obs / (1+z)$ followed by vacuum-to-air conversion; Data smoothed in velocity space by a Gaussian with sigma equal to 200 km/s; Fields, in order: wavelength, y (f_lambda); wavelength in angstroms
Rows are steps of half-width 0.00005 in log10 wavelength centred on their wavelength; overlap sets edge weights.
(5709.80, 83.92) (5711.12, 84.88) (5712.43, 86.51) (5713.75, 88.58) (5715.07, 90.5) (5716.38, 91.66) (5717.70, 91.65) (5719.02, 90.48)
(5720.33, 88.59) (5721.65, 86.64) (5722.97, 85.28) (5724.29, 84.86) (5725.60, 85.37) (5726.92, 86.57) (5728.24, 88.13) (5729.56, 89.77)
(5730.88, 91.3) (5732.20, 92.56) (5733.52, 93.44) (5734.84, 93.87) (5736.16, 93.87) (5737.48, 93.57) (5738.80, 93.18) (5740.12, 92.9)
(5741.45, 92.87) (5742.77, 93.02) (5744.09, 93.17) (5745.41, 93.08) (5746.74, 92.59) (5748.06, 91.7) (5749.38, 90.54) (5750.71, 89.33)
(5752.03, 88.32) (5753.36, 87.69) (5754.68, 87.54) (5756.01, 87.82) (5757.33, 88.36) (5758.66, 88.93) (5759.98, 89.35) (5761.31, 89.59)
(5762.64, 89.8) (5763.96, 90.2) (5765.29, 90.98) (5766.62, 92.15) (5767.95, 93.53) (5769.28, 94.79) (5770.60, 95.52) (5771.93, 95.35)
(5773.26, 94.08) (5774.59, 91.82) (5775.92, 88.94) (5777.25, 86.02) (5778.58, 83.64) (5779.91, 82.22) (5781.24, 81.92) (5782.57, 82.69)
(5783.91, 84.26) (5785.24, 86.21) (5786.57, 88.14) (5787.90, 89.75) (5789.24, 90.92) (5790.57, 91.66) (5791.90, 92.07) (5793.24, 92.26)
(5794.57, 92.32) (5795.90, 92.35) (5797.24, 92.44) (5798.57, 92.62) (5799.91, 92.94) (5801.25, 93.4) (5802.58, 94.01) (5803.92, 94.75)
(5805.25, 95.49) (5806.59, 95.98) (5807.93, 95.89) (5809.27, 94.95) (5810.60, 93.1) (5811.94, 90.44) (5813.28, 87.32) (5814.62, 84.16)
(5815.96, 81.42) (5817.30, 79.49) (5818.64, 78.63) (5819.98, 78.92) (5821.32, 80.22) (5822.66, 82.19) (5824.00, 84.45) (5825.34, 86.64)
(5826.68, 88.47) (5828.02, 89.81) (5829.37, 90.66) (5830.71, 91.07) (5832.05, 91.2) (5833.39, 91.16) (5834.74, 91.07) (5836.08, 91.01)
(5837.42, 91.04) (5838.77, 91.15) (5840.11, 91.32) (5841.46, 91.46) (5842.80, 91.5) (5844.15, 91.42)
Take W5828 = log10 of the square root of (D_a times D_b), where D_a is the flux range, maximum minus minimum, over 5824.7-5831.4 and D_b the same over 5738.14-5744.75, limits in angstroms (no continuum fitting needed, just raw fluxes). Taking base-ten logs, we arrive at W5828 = 0.1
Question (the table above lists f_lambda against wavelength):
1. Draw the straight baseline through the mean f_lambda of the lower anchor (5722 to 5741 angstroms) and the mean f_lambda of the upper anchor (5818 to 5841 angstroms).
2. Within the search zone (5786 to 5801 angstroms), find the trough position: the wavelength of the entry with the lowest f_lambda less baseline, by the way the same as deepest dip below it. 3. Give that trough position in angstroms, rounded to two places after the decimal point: 5786.57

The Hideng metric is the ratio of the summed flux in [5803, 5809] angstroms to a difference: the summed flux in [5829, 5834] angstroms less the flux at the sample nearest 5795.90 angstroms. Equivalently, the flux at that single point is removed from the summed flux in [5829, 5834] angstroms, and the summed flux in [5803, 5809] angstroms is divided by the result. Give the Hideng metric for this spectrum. 1.41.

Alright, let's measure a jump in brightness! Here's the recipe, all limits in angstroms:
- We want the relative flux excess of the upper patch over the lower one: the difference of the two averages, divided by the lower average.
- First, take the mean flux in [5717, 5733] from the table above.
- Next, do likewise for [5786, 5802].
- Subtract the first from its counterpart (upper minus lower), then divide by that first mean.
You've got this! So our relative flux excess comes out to 0.037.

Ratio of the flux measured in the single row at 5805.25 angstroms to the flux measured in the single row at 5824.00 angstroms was 1.13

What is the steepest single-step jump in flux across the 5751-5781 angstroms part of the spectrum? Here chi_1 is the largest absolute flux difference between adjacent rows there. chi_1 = 2.9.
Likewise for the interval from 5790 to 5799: 0.4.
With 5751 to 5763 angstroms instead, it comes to 0.6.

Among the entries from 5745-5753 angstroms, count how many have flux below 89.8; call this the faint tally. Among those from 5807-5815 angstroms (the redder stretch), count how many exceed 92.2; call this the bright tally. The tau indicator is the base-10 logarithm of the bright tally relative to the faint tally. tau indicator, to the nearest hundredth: 0.18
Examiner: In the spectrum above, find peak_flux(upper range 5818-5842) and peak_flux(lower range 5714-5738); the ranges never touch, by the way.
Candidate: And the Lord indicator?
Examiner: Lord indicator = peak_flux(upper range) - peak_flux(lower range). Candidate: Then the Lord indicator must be -2.4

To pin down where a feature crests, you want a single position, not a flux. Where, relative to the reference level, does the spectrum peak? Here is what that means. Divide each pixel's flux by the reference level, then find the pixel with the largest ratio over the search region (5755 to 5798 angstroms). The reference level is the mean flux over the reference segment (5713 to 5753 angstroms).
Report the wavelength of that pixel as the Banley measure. 5770.60 angstroms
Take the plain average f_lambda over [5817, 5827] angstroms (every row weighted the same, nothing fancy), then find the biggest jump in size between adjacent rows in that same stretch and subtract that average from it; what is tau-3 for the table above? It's -80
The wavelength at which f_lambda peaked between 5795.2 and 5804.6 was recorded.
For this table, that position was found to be 5803.92 angstroms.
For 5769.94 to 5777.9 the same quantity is 5770.60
